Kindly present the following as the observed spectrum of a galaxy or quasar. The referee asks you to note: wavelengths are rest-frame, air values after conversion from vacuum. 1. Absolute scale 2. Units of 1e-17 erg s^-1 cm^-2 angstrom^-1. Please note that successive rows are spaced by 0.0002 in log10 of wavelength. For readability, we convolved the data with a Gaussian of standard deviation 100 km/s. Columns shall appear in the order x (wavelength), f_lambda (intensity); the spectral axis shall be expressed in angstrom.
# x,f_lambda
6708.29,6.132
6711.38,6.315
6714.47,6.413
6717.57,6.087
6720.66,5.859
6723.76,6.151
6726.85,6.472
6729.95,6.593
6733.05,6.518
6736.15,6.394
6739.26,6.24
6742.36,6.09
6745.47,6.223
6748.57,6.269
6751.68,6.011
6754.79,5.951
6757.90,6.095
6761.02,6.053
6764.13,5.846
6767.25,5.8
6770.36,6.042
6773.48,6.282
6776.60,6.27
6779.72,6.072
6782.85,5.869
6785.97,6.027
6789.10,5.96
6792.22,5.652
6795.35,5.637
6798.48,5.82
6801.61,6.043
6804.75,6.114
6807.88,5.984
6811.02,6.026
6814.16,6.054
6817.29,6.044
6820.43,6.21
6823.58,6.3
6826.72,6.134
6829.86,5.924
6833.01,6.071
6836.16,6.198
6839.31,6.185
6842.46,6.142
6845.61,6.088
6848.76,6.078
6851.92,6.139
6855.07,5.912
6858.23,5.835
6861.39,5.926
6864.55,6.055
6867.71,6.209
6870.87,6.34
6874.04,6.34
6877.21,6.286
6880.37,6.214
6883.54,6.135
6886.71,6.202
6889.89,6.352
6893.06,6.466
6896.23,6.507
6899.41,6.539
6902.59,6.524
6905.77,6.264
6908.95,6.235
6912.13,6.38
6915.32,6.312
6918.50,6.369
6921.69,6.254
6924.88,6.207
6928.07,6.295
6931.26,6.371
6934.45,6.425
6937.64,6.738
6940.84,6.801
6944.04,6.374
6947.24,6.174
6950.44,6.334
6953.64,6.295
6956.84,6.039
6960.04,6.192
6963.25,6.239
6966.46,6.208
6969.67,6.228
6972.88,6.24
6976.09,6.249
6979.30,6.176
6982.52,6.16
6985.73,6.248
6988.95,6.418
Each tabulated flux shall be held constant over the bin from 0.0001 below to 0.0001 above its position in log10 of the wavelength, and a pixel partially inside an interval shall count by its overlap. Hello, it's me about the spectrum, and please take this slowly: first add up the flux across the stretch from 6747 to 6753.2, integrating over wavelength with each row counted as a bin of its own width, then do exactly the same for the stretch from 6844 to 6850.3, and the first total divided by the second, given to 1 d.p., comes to 1.0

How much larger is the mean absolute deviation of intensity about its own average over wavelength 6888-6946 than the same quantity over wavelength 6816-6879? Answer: 0.01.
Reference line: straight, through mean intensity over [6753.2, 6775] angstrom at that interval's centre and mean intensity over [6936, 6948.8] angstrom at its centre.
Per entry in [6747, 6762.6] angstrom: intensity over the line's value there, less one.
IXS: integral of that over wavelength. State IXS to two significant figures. 0.24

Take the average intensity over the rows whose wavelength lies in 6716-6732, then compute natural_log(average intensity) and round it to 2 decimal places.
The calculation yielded 1.83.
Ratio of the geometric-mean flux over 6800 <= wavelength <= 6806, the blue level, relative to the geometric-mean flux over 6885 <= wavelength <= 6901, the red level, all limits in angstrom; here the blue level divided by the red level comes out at 0.95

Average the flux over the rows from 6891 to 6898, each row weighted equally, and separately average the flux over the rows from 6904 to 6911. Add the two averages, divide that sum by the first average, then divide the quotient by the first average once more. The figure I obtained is 0.303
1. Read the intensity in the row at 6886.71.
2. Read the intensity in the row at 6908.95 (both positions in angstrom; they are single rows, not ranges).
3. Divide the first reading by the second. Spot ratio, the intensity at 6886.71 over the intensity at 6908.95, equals 0.99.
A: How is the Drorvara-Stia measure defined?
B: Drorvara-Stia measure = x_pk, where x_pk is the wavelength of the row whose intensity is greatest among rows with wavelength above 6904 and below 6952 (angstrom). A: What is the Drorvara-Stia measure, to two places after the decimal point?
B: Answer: 6940.84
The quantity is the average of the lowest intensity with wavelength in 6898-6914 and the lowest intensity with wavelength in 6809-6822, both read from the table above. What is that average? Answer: 6.13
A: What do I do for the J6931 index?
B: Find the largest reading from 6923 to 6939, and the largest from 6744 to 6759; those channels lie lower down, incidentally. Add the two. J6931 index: 13.01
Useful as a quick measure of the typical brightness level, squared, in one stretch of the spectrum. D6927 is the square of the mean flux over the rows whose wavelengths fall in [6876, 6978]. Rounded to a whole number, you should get 40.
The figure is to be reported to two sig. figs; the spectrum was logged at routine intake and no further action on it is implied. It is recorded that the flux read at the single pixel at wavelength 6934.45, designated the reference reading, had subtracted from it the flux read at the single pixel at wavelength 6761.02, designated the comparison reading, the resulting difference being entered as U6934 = 0.37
